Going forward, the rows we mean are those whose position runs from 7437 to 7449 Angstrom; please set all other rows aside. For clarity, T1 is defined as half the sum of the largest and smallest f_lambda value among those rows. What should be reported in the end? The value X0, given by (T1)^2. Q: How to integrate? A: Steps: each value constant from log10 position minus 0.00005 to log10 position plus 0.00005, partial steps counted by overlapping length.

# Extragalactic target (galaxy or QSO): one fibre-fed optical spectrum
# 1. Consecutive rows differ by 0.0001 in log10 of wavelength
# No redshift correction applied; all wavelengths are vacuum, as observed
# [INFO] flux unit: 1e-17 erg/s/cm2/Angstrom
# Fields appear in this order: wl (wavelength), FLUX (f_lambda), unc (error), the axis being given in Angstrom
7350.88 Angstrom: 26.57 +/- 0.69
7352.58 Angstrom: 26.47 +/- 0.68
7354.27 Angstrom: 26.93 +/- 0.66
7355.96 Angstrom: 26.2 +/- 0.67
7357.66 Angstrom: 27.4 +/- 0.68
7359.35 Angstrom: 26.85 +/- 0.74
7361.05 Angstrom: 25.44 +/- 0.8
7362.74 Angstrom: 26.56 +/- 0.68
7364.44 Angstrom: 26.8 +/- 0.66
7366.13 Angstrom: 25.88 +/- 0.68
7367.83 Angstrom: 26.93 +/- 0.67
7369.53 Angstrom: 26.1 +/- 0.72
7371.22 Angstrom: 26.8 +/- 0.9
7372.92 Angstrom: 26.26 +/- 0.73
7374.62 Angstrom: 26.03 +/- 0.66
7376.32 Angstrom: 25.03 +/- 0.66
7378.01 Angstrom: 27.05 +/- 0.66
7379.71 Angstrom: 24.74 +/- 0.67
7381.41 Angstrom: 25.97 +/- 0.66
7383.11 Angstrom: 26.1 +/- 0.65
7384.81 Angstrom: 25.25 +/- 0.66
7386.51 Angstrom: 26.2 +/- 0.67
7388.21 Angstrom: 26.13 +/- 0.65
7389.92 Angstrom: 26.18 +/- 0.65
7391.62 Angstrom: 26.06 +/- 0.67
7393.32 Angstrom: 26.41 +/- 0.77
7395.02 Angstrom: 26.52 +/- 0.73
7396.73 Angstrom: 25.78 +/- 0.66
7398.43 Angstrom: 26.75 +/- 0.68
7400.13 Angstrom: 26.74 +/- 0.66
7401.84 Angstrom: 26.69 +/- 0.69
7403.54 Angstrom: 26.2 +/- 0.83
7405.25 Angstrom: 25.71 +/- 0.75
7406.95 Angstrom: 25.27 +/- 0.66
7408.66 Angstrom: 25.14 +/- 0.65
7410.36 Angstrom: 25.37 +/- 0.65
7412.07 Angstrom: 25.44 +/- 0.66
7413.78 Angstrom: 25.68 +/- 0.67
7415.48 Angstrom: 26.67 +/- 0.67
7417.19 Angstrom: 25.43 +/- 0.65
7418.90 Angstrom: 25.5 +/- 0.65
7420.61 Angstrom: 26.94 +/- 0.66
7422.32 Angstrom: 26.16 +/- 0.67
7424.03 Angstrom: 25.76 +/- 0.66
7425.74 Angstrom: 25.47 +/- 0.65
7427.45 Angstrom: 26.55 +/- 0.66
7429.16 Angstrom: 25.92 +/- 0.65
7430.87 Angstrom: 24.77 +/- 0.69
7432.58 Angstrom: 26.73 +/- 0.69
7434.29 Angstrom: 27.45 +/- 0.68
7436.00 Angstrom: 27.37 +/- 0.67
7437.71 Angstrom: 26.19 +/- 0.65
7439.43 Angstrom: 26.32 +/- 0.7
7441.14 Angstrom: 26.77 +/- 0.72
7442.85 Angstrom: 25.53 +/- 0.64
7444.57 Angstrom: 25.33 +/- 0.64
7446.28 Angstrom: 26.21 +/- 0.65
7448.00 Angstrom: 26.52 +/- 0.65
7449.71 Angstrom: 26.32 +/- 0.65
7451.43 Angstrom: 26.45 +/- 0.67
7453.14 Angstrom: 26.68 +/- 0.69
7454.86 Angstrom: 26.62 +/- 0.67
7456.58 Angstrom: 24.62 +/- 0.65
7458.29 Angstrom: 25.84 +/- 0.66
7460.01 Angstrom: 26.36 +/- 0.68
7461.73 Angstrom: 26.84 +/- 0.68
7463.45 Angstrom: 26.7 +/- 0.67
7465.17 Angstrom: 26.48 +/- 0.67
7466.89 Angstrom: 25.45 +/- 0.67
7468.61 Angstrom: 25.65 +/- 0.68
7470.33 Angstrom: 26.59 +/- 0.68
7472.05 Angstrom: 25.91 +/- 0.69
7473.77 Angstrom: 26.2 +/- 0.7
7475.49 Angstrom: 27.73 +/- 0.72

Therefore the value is 679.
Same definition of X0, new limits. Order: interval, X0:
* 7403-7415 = 659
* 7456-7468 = 662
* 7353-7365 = 698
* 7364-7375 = 697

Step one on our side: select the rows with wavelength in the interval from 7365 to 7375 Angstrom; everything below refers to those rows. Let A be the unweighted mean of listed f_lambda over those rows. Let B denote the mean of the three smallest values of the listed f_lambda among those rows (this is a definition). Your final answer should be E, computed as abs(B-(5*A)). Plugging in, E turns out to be 106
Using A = 26.3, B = 26.0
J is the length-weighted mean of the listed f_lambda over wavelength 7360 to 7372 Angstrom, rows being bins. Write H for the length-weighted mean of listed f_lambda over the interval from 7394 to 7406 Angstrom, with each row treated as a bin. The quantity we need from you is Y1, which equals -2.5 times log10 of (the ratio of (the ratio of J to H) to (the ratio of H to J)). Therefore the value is 0.00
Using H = 26.3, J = 26.4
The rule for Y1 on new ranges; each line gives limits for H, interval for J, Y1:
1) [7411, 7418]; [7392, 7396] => -0.05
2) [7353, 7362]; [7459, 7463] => 0.00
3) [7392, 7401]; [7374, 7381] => 0.06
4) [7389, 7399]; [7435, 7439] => -0.04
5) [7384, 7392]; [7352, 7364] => -0.05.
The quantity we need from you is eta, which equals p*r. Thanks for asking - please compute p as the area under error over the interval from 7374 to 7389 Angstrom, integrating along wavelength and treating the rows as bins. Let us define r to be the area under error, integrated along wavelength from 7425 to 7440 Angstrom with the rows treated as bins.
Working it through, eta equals 100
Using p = 9.9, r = 10.1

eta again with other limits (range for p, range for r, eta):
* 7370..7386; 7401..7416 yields 116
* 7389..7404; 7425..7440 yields 106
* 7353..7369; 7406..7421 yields 110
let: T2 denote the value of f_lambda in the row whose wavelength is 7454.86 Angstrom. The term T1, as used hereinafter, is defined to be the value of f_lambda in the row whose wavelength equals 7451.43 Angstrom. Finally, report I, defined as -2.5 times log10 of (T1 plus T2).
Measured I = -4.31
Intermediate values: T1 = 26.45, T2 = 26.62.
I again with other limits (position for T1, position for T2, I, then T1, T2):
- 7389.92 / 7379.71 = -4.27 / 26.18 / 24.74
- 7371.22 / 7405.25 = -4.30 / 26.8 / 25.71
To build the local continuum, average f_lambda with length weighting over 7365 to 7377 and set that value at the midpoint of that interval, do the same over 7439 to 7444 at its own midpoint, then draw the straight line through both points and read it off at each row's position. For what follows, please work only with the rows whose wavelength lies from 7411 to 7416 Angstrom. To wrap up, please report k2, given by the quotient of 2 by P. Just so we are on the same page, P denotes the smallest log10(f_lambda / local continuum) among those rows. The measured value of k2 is -165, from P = -0.012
